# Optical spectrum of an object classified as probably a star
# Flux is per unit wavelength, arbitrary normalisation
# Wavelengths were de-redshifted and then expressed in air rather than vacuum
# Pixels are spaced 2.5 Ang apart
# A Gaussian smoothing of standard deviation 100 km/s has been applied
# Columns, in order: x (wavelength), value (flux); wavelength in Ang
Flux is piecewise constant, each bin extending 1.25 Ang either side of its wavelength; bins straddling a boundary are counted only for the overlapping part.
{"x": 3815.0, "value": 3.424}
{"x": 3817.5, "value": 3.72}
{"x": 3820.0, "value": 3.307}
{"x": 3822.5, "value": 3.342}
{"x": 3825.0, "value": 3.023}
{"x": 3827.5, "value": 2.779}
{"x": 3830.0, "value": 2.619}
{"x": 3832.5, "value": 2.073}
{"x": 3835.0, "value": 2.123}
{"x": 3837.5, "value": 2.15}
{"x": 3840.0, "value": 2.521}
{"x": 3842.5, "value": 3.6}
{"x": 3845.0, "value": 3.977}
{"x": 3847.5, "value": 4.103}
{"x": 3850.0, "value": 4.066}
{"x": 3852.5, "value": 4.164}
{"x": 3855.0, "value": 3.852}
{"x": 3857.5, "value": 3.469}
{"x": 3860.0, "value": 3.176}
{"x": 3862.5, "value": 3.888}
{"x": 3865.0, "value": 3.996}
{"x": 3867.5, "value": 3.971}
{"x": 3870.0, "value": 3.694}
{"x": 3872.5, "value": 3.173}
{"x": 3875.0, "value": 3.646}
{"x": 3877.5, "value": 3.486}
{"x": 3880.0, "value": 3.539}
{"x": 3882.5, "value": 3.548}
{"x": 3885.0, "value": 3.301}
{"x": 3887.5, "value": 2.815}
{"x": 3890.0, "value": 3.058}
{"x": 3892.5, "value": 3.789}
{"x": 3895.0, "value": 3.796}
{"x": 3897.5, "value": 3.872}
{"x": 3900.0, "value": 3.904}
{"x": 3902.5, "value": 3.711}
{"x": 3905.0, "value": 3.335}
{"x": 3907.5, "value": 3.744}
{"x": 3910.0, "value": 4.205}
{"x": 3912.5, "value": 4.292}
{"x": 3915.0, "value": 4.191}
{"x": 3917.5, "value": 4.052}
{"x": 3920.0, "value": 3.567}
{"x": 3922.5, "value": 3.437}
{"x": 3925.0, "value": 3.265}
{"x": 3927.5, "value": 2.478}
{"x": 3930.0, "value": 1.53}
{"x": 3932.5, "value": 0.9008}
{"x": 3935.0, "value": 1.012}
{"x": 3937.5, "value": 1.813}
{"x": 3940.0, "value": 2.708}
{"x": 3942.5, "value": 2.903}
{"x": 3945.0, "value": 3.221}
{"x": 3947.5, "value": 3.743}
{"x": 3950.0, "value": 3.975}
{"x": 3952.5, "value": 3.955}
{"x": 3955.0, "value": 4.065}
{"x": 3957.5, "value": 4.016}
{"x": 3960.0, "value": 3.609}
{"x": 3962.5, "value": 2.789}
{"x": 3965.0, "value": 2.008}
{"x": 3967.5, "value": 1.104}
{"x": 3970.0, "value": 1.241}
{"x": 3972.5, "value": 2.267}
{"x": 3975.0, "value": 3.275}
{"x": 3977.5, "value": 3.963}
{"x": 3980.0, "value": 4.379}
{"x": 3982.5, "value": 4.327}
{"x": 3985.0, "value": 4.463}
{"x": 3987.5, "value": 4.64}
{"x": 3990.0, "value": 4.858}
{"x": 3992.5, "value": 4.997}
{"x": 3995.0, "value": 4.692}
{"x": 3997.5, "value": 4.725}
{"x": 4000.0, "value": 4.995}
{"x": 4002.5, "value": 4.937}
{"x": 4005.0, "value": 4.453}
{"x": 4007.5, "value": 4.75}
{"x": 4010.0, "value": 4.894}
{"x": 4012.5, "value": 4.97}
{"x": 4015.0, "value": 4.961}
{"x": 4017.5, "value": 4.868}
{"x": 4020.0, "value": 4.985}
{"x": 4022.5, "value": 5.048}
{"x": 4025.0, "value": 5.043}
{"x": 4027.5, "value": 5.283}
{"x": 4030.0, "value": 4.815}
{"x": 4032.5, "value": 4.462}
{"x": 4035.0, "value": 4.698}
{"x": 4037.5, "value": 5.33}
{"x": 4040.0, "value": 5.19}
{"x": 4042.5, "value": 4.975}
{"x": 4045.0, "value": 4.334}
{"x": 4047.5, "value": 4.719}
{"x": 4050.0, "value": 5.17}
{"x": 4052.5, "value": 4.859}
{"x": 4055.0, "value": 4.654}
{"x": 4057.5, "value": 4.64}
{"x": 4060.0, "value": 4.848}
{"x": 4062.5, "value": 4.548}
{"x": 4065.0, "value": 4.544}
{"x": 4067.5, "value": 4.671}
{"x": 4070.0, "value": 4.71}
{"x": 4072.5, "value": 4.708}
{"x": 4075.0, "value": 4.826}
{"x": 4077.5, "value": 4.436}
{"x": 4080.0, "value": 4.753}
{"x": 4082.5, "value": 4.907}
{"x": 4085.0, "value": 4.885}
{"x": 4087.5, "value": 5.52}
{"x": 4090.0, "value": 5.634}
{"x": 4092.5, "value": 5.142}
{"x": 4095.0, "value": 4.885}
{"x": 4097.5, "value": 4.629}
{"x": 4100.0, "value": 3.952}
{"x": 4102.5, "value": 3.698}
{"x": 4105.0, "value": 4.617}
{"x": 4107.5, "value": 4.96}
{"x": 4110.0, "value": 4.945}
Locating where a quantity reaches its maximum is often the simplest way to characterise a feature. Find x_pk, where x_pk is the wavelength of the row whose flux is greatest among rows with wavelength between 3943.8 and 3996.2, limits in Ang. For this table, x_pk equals 3992.5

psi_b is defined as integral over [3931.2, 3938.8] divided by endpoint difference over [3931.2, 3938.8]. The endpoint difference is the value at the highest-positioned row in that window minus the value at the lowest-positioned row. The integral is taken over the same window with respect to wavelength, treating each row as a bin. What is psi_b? 10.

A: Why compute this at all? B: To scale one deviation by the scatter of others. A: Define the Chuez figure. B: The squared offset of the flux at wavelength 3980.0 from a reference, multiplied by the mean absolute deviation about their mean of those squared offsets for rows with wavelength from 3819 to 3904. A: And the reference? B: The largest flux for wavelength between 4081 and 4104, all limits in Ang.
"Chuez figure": 3.6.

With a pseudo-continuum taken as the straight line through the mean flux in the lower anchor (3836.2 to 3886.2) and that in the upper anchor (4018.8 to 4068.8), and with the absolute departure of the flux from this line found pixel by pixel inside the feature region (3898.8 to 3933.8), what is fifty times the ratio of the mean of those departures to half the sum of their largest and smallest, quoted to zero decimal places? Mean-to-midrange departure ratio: 24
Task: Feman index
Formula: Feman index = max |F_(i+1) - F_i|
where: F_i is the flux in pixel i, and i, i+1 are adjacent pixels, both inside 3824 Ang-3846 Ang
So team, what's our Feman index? 1.1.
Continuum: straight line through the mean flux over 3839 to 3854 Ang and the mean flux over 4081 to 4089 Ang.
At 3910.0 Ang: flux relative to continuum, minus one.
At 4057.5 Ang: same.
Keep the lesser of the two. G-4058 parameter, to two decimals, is -0.06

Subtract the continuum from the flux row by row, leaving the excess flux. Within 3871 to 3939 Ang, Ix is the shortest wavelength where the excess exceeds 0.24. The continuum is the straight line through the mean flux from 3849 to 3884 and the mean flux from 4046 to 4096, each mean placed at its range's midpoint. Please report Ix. 3910.0 Ang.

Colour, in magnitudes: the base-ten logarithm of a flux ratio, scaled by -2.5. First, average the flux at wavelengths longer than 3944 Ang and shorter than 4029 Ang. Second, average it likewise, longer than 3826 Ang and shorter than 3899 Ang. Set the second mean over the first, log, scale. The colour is 0.21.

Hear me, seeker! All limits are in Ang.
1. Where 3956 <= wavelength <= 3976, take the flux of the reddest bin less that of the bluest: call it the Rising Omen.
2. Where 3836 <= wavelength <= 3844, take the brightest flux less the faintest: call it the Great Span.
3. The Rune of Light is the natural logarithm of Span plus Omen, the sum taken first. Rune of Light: -0.34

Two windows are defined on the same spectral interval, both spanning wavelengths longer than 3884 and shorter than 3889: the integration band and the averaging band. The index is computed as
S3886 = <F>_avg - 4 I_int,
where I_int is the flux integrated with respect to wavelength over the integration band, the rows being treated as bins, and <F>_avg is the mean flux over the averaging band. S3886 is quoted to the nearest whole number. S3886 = -58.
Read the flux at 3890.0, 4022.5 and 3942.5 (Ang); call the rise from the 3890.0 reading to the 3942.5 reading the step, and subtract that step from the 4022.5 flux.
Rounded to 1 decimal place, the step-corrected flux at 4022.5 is 5.2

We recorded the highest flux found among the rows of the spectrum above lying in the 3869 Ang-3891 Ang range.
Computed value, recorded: 3.694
